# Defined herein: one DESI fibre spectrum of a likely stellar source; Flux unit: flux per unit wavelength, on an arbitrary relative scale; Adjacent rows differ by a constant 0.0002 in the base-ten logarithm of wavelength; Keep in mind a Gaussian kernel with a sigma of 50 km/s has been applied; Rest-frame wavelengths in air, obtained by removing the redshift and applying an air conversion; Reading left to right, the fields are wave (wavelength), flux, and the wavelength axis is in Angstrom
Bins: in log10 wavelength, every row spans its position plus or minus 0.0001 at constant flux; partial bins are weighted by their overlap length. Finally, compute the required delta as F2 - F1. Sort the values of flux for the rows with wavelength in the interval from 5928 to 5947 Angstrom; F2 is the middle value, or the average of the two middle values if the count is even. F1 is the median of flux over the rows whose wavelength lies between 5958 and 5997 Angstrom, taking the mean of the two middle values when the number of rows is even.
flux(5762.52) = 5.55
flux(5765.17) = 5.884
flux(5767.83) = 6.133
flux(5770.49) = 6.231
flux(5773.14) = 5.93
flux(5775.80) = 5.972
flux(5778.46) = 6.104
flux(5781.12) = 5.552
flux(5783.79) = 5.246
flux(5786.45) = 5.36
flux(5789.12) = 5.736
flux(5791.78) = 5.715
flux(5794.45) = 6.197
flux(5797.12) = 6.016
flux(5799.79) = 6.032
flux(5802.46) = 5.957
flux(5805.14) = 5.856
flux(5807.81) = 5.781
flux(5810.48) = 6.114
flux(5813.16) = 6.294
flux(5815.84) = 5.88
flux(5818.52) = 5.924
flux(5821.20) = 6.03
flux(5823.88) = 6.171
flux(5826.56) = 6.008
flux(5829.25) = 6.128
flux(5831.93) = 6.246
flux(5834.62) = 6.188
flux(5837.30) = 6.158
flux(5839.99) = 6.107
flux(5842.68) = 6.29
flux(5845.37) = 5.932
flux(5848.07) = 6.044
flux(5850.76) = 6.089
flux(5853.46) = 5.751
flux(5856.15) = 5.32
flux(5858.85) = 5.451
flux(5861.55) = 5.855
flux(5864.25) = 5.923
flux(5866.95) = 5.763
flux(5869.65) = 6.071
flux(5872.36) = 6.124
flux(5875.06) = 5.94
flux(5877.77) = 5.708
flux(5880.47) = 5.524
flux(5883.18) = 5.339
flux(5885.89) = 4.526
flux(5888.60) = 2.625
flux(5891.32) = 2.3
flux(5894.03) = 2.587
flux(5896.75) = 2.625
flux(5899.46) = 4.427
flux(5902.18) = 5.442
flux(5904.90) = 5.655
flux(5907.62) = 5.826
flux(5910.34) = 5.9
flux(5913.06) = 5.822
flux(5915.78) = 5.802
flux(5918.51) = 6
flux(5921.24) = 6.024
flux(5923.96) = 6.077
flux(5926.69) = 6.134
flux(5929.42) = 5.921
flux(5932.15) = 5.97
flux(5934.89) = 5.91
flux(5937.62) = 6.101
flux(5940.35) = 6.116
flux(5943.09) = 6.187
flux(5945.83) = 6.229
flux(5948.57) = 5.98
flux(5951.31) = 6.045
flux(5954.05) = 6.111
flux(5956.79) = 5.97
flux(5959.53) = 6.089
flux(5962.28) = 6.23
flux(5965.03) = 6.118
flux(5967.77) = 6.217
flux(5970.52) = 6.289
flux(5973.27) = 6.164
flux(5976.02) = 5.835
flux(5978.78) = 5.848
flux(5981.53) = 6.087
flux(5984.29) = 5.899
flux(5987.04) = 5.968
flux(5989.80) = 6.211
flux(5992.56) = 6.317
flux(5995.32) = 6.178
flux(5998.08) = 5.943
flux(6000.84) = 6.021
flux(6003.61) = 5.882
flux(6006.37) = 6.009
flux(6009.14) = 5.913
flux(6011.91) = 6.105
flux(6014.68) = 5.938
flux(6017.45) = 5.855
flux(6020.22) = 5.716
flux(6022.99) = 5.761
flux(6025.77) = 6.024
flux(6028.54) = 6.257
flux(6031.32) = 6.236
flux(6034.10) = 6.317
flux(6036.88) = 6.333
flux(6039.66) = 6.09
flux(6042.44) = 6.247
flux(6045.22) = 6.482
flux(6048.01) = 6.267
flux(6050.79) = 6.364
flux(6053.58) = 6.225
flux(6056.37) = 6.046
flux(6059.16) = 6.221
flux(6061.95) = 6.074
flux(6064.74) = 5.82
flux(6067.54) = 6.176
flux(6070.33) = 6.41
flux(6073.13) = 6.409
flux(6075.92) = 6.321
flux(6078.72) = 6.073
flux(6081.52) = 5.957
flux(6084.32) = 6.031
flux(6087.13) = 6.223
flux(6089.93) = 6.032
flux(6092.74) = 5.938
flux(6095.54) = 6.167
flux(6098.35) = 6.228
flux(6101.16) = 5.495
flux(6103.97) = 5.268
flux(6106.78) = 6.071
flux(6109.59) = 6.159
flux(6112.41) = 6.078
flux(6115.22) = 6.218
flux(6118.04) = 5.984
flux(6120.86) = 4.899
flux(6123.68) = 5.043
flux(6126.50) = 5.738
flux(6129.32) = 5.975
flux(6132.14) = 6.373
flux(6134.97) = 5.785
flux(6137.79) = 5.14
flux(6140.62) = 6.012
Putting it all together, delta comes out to -0.04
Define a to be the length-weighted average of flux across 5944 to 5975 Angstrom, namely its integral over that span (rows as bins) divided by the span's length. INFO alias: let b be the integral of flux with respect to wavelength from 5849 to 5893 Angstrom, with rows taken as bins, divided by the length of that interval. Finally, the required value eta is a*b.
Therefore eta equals 32.2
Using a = 6.13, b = 5.3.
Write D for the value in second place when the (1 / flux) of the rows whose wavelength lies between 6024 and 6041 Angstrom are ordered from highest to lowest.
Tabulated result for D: 0.164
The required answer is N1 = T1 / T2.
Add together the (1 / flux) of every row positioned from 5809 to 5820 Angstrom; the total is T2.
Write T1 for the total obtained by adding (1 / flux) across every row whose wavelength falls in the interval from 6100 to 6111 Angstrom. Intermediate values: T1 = 0.70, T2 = 0.661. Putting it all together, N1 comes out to 1.06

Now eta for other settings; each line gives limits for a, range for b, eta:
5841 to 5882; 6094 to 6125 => 33.9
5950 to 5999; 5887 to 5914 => 26.2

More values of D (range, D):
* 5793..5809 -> 0.171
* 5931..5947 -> 0.168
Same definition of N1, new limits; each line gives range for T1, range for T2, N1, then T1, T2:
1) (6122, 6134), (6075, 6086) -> 1.06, 0.70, 0.657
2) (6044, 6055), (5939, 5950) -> 0.97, 0.63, 0.653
